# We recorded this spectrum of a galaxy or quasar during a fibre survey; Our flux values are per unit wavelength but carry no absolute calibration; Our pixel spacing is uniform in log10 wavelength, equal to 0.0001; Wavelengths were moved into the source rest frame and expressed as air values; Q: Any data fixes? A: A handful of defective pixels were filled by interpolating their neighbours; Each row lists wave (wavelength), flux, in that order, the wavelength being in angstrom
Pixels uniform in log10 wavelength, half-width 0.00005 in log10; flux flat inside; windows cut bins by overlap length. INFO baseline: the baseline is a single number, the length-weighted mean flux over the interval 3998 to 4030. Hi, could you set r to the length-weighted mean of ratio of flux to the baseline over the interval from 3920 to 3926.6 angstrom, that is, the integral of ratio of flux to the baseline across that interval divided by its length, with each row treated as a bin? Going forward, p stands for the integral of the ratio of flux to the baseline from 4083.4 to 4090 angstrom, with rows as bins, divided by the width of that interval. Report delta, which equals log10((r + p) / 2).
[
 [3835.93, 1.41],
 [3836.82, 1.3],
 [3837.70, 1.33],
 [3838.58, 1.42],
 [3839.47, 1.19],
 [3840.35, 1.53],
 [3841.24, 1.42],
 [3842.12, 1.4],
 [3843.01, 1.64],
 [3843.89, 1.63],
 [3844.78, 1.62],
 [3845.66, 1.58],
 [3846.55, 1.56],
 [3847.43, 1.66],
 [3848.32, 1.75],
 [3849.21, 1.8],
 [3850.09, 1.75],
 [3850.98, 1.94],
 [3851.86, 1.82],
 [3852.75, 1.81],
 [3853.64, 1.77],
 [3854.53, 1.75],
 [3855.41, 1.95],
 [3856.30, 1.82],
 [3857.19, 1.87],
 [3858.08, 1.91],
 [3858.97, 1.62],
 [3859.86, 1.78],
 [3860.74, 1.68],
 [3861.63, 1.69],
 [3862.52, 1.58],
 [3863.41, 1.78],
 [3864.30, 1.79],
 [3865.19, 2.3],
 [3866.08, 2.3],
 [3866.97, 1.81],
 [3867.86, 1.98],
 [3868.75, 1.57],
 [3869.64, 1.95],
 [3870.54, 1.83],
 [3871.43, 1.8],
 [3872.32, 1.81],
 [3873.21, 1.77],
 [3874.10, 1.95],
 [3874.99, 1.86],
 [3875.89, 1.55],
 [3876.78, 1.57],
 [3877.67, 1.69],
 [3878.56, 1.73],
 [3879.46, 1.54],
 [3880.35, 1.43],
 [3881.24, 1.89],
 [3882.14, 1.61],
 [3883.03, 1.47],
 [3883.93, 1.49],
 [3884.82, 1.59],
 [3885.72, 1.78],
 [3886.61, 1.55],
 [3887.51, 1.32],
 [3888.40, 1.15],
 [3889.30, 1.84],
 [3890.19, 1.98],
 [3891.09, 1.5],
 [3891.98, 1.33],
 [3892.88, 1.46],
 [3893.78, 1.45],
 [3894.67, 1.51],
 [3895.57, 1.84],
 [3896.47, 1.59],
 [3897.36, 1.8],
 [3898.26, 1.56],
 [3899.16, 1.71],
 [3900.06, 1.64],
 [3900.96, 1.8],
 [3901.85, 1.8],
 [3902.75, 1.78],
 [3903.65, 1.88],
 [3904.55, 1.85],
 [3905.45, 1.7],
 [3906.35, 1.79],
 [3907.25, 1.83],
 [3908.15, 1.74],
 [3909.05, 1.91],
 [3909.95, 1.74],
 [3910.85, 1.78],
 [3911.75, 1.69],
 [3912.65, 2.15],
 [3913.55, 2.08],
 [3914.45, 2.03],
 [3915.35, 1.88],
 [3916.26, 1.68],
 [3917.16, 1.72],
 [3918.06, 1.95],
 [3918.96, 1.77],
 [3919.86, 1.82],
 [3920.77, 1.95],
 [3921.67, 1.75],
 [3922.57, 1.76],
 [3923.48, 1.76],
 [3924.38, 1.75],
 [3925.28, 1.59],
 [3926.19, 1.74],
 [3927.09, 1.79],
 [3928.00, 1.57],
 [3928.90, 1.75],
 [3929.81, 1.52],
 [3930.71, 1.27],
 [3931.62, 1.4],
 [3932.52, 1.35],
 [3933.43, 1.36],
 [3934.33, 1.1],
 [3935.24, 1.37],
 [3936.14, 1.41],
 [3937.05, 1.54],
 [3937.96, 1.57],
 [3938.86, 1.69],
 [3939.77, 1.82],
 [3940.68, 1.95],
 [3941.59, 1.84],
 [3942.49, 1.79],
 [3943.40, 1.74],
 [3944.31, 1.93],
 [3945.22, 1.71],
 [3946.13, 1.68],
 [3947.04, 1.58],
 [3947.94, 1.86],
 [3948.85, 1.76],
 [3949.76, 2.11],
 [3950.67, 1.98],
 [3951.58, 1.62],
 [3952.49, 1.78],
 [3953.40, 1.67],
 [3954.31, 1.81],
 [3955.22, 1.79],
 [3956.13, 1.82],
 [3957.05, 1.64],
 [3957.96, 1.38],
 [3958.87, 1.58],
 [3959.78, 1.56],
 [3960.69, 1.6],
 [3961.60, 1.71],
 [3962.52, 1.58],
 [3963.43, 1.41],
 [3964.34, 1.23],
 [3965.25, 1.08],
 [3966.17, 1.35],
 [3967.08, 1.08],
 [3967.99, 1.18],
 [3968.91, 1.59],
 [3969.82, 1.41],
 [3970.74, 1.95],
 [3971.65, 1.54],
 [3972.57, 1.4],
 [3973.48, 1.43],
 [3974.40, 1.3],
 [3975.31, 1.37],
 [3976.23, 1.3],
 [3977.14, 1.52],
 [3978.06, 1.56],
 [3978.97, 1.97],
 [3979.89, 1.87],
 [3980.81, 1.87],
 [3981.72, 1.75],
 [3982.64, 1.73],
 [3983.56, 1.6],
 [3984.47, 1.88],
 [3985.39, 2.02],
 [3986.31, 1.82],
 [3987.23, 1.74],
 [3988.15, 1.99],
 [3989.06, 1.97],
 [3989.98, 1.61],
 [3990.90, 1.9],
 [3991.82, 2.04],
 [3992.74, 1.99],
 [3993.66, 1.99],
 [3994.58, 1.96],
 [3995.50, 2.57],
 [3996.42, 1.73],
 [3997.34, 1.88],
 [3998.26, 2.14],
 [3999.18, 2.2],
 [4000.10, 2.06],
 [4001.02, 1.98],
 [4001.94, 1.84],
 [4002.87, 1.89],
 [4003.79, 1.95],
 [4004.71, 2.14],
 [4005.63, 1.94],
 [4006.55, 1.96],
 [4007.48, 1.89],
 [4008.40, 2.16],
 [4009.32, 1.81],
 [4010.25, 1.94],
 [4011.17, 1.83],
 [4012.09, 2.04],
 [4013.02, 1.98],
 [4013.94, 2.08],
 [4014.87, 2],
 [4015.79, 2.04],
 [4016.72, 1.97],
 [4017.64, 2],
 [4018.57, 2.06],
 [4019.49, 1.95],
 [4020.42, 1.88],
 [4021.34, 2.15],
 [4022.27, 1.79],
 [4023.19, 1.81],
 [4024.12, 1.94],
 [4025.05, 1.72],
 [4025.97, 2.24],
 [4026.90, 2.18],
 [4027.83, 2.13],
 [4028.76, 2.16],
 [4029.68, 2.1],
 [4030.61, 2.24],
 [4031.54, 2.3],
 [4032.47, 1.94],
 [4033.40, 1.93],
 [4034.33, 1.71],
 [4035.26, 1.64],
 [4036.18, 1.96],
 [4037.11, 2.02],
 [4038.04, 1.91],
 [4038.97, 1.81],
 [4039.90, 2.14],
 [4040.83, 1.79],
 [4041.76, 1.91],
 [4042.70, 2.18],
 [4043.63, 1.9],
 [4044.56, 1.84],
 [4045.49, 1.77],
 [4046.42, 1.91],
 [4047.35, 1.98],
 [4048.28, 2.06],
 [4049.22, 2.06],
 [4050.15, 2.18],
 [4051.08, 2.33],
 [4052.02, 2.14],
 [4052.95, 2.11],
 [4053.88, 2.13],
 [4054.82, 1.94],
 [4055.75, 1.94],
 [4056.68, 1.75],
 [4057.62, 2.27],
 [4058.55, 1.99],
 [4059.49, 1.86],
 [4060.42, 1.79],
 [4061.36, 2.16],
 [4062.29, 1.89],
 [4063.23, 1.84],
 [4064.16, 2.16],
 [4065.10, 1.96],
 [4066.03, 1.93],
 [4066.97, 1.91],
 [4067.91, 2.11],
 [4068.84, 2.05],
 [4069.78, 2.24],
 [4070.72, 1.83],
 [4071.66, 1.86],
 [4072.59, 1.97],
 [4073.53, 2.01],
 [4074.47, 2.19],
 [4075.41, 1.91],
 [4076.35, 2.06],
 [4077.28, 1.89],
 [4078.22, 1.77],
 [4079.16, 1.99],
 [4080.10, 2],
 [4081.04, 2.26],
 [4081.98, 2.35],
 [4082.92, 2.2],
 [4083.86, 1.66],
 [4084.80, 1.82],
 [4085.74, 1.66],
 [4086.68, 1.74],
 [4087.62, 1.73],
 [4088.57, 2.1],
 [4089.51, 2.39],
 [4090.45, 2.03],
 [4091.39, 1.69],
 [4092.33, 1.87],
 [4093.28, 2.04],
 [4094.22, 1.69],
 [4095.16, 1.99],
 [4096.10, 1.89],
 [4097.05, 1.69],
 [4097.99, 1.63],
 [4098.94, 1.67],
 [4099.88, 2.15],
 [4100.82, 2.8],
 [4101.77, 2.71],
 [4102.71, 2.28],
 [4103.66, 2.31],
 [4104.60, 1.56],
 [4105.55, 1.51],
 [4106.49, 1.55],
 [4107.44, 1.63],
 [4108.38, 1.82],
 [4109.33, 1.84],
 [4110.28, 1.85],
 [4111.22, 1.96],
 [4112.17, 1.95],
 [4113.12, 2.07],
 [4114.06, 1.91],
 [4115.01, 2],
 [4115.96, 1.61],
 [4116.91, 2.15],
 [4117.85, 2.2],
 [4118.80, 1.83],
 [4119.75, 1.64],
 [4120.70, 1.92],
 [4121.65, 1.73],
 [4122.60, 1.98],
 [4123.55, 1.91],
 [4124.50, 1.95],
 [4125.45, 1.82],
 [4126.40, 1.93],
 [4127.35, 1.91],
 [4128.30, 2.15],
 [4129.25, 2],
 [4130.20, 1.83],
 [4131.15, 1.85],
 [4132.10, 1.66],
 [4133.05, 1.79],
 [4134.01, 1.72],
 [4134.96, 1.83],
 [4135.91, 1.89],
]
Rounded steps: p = 0.94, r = 0.88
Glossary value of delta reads -0.042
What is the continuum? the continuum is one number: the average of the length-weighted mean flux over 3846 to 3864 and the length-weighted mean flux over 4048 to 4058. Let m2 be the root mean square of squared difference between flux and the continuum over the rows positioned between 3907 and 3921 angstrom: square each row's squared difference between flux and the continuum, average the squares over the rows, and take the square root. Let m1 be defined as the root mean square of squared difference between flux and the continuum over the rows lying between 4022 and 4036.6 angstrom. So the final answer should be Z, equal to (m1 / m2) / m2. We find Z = 68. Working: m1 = 0.06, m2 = 0.03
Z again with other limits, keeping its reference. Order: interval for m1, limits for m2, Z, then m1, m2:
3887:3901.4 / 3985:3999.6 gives 18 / 0.22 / 0.11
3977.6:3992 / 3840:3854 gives 4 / 0.05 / 0.12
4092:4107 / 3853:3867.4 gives 58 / 0.26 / 0.07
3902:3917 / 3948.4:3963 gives 3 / 0.03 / 0.10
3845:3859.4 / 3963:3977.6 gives 0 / 0.05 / 0.38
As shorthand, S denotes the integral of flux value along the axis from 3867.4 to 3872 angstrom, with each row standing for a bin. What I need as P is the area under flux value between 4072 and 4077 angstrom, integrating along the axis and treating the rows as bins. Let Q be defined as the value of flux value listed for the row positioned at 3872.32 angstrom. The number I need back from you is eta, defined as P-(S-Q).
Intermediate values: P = 10.1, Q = 1.81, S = 8.4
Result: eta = 3.5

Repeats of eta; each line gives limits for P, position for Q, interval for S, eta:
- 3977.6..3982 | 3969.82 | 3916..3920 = 2.2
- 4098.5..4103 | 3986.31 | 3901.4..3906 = 4.0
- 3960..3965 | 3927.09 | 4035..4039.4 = 1.0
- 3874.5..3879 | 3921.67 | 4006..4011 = -0.4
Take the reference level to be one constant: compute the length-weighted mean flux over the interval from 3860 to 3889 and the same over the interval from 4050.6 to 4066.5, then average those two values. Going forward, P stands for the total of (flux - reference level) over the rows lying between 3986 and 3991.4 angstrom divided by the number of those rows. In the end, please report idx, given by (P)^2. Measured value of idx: 0.001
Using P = -0.02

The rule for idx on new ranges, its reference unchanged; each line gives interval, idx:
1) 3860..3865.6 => 0.004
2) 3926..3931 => 0.066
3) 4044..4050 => 0.005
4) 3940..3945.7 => 0.001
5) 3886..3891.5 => 0.094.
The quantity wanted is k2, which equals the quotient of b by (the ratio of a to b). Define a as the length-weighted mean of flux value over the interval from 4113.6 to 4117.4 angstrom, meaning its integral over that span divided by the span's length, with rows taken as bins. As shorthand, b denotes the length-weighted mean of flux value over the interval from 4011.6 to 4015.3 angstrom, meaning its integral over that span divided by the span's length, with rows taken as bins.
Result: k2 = 2.128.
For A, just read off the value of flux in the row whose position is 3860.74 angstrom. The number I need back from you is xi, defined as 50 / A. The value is 30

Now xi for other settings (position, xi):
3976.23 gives 38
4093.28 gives 25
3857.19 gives 27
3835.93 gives 35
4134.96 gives 27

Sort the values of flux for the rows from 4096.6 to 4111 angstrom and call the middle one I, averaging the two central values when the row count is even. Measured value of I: 1.82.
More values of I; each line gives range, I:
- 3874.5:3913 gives 1.70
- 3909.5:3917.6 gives 1.78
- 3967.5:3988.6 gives 1.60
